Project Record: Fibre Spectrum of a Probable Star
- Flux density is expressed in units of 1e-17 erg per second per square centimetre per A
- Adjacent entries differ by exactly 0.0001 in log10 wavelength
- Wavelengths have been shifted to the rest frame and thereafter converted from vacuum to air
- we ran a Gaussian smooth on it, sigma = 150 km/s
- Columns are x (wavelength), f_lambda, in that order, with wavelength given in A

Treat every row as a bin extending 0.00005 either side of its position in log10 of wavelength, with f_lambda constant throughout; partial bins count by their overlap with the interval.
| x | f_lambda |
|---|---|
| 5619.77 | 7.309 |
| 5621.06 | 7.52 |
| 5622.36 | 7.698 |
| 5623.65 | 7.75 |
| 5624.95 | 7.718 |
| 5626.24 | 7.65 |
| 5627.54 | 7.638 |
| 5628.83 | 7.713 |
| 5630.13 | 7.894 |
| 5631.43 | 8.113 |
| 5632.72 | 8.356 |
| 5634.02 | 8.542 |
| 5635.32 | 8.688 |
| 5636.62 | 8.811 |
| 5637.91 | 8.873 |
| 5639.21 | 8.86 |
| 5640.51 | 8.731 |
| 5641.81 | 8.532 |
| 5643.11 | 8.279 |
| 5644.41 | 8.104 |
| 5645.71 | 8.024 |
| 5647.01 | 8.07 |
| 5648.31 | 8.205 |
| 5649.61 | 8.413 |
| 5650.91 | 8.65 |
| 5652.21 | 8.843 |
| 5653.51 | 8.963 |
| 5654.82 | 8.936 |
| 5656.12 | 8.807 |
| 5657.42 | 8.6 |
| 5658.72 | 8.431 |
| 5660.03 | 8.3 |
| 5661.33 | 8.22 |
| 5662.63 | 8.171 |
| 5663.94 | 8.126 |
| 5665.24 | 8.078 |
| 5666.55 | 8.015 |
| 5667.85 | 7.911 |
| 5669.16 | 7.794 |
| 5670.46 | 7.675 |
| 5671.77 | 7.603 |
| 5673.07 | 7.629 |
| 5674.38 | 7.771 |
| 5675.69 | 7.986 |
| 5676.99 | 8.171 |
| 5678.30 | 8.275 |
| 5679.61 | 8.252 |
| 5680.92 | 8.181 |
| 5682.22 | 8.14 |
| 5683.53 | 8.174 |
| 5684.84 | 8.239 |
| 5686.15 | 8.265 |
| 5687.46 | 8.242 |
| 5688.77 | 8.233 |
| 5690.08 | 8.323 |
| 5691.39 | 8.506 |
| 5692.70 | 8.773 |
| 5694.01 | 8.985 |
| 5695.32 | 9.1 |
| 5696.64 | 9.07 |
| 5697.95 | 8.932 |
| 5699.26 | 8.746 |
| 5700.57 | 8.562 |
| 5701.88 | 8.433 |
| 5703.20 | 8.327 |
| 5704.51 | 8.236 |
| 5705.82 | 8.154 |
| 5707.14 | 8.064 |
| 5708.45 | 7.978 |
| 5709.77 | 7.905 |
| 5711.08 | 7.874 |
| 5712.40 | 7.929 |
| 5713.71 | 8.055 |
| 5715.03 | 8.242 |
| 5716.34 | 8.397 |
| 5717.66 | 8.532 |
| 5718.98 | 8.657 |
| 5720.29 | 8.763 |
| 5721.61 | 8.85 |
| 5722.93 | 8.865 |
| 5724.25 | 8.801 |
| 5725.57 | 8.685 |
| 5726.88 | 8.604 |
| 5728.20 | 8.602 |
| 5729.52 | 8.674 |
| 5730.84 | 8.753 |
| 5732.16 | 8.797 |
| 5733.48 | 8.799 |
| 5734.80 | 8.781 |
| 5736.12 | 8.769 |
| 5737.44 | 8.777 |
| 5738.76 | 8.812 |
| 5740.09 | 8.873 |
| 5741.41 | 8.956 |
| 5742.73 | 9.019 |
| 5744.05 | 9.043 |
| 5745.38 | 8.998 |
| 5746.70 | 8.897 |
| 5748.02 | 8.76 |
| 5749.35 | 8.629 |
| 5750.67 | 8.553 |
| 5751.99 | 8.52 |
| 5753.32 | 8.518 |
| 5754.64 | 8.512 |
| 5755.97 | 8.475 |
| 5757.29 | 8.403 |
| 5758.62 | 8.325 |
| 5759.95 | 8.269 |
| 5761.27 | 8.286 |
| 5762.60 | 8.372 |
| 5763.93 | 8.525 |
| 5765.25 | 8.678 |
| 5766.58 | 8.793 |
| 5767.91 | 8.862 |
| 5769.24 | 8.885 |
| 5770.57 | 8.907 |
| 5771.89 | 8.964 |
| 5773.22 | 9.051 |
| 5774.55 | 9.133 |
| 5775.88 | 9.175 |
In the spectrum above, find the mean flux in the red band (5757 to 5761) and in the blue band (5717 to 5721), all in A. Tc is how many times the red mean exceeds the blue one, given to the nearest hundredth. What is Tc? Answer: 0.96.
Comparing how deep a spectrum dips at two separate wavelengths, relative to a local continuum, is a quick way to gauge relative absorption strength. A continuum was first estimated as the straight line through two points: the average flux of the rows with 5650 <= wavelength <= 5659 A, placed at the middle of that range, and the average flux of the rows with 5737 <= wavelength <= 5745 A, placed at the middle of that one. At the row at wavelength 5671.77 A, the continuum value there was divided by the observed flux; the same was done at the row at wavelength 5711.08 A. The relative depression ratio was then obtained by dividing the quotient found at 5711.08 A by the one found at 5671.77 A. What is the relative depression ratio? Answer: 0.97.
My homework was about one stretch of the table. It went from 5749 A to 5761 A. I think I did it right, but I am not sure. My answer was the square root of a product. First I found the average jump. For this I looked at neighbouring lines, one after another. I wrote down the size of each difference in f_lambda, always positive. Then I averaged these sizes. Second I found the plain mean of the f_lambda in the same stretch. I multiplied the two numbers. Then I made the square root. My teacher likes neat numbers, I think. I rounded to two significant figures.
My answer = 0.62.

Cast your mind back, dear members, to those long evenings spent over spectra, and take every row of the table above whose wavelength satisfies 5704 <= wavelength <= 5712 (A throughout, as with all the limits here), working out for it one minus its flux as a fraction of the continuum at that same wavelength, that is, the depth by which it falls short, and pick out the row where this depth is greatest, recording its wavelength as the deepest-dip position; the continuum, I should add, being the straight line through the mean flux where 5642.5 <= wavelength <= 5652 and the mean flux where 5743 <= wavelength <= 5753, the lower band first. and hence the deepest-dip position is 5711.08 A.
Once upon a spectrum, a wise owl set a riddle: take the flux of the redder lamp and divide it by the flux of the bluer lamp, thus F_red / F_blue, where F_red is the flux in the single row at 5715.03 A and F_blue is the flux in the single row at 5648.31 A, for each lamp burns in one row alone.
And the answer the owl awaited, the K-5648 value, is 1.00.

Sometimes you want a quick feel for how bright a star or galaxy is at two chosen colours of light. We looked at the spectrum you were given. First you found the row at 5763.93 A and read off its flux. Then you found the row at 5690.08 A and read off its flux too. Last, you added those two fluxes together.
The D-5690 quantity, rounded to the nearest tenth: 16.8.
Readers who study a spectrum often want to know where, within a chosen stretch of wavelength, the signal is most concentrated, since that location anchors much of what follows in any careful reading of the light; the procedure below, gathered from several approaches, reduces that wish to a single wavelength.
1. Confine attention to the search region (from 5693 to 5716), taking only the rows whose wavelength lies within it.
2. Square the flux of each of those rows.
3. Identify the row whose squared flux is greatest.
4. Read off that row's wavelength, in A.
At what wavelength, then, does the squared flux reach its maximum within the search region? 5695.32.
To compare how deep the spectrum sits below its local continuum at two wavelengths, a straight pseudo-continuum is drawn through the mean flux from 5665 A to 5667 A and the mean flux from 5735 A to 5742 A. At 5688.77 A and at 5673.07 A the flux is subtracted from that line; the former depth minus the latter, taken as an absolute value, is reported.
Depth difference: 0.43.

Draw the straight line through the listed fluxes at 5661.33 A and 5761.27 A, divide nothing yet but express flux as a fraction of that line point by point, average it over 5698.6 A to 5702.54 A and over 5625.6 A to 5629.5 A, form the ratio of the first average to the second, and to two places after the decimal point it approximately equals 1.11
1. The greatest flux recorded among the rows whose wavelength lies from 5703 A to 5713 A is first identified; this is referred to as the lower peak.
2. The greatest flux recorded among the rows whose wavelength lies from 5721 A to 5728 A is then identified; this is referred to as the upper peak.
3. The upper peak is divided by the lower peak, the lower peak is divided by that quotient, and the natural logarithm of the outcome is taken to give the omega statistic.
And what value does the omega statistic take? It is 2.06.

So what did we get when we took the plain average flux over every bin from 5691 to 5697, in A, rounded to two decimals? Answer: 8.89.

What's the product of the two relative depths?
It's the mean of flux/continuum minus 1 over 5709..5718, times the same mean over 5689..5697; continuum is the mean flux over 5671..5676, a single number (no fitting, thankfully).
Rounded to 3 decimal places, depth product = 0.007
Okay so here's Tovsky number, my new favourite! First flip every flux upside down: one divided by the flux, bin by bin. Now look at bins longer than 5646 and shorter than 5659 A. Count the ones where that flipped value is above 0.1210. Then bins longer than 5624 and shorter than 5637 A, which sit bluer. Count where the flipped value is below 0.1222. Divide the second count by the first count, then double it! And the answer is 4.0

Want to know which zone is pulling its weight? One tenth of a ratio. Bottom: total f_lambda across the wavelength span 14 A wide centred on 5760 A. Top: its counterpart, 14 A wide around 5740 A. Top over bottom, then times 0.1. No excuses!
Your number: 0.105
